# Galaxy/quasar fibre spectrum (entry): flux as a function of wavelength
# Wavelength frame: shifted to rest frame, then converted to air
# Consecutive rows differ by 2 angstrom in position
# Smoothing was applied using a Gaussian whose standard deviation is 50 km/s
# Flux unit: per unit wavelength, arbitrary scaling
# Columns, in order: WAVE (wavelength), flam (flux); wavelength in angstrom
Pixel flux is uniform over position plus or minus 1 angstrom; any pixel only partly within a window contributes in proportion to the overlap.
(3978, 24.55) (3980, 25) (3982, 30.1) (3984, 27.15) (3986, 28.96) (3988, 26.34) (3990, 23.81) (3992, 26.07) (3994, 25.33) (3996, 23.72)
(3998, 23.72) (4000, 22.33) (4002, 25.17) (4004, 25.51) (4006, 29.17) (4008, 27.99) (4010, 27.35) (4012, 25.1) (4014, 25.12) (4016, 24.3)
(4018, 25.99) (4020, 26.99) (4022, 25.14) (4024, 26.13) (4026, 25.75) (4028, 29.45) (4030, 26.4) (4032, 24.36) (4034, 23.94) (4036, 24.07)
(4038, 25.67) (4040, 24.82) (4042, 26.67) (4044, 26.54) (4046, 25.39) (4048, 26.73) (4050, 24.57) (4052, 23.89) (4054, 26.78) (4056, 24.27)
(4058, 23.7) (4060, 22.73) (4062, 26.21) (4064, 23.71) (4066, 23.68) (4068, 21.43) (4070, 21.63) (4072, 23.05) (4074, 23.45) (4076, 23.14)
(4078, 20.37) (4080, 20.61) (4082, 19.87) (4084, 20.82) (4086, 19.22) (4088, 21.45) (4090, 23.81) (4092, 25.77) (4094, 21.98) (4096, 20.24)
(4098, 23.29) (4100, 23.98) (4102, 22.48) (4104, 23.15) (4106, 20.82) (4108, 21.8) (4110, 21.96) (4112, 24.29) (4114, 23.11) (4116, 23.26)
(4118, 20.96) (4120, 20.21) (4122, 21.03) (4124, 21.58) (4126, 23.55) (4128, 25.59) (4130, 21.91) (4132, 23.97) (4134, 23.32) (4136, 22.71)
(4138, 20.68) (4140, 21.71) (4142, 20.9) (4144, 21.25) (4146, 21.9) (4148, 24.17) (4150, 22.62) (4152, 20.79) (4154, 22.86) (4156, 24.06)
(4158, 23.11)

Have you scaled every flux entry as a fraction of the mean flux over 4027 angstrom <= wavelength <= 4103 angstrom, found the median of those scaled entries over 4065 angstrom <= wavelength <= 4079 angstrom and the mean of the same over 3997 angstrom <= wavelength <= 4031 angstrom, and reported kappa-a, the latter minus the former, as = 0.124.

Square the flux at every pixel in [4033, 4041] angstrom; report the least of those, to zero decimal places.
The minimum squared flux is 573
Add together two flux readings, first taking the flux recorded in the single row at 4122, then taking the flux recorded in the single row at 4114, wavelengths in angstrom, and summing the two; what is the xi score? 44.1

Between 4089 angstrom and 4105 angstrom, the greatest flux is 25.77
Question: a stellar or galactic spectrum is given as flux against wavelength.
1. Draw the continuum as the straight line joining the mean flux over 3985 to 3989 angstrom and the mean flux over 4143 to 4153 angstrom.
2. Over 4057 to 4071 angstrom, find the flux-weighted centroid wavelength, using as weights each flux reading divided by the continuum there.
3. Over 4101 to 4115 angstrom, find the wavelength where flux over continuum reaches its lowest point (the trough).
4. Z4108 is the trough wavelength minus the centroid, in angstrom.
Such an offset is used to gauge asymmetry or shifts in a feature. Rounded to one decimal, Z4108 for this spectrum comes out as 42.1 angstrom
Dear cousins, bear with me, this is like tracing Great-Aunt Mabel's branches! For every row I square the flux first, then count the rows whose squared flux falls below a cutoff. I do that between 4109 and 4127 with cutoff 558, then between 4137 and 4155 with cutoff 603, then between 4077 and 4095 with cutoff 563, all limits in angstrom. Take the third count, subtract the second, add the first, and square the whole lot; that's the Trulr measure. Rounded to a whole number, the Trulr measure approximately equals 36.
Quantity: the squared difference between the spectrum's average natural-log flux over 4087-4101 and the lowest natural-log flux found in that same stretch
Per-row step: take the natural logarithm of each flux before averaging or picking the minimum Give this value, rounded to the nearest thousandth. 0.015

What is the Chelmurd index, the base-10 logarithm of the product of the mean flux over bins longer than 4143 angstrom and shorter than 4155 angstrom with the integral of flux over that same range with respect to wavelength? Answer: 3.77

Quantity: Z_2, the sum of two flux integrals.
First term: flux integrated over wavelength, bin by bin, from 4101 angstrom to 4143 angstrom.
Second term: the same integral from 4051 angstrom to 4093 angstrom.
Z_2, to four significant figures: 1897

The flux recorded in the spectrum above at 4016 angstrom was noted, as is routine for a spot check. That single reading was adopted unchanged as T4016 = 24.3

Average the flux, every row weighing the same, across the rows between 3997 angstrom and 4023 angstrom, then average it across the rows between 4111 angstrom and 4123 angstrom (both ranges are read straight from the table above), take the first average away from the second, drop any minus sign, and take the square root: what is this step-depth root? 1.9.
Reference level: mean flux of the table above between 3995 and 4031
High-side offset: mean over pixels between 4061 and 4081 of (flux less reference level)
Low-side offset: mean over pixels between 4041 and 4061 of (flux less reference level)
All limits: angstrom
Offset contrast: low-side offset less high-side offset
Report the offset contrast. 2.4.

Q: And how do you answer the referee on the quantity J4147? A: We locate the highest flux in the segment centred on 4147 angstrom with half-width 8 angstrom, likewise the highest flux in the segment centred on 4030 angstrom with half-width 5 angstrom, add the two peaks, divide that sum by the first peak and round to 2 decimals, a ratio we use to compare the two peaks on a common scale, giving 2.22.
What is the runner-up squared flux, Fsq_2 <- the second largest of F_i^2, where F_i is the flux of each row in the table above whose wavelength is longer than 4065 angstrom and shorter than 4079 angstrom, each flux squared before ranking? 550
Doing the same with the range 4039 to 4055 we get 714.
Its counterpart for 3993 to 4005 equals 642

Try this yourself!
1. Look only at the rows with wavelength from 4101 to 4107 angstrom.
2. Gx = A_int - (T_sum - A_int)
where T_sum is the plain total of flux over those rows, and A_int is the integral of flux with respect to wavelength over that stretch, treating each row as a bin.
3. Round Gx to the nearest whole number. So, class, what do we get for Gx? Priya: 199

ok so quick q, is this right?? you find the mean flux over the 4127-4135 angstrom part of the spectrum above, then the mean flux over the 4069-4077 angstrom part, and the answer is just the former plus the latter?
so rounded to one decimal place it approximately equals 46.5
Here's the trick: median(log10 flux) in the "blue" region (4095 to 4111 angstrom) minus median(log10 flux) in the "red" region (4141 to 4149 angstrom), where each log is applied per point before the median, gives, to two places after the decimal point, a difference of 0.01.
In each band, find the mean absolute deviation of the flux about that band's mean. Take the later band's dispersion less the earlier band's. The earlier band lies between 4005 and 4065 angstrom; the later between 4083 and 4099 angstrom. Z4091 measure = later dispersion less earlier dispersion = 0.37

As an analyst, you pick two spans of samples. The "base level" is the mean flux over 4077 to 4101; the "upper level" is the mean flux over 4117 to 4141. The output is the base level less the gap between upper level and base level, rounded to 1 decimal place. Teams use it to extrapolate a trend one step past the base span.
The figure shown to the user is 21.3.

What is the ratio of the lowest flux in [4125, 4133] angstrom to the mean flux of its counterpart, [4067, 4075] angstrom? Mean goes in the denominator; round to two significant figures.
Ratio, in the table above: 0.98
